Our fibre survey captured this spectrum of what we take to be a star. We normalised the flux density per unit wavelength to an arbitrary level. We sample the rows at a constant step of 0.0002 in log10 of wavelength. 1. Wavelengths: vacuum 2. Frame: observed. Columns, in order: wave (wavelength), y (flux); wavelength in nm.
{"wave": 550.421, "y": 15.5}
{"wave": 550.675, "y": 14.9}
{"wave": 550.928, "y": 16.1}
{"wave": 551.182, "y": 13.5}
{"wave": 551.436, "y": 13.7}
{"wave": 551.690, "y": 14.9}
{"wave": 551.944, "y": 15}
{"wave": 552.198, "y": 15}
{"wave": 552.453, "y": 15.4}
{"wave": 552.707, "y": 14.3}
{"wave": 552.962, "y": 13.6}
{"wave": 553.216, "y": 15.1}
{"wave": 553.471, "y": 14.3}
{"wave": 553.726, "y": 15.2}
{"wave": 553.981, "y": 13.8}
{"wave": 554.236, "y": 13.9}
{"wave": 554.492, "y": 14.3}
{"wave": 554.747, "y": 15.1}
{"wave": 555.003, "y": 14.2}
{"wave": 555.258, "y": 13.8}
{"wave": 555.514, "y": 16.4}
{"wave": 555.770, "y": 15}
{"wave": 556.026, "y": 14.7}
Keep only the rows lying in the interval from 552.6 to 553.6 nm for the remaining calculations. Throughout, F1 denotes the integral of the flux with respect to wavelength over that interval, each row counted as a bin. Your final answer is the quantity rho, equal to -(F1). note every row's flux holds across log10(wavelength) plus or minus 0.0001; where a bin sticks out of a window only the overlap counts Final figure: -14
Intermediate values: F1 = 14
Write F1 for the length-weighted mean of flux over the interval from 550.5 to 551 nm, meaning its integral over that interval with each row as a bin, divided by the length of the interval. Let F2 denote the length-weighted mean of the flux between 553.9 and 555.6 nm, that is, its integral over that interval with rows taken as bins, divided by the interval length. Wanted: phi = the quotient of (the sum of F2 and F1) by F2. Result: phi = 2.07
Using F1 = 15.44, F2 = 14.5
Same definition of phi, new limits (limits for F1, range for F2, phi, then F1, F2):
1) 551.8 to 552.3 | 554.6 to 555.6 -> 2.01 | 15.01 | 14.8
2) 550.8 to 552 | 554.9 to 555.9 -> 1.98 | 14.62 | 14.9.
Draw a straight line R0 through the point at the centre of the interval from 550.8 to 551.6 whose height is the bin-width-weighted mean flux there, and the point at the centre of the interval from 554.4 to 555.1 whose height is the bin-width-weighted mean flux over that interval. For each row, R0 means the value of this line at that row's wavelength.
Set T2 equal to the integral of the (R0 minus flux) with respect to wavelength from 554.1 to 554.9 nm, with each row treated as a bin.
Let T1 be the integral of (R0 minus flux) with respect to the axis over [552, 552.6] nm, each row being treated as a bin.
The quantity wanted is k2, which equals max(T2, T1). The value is 0.106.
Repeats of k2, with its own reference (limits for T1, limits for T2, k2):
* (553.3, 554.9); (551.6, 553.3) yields 0.149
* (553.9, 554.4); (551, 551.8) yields 0.327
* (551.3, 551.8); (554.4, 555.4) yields 0.183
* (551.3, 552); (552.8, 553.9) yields 0.011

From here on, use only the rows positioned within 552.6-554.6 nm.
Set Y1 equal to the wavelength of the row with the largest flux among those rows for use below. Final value 553.726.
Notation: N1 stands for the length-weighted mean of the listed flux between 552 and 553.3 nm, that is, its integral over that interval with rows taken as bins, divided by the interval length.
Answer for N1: 14.69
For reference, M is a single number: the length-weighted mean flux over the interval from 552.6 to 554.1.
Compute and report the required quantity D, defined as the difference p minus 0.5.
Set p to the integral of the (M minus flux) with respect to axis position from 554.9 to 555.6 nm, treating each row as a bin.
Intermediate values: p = -0.2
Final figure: -0.74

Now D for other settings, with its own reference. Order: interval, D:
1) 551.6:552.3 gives -0.91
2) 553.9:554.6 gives -0.23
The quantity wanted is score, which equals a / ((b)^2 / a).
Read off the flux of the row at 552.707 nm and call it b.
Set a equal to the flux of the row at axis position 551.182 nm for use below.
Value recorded 0.89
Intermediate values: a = 13.5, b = 14.3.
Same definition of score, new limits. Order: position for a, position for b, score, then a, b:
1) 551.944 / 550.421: 0.94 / 15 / 15.5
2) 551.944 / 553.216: 0.99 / 15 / 15.1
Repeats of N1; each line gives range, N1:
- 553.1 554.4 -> 14.44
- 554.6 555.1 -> 14.66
